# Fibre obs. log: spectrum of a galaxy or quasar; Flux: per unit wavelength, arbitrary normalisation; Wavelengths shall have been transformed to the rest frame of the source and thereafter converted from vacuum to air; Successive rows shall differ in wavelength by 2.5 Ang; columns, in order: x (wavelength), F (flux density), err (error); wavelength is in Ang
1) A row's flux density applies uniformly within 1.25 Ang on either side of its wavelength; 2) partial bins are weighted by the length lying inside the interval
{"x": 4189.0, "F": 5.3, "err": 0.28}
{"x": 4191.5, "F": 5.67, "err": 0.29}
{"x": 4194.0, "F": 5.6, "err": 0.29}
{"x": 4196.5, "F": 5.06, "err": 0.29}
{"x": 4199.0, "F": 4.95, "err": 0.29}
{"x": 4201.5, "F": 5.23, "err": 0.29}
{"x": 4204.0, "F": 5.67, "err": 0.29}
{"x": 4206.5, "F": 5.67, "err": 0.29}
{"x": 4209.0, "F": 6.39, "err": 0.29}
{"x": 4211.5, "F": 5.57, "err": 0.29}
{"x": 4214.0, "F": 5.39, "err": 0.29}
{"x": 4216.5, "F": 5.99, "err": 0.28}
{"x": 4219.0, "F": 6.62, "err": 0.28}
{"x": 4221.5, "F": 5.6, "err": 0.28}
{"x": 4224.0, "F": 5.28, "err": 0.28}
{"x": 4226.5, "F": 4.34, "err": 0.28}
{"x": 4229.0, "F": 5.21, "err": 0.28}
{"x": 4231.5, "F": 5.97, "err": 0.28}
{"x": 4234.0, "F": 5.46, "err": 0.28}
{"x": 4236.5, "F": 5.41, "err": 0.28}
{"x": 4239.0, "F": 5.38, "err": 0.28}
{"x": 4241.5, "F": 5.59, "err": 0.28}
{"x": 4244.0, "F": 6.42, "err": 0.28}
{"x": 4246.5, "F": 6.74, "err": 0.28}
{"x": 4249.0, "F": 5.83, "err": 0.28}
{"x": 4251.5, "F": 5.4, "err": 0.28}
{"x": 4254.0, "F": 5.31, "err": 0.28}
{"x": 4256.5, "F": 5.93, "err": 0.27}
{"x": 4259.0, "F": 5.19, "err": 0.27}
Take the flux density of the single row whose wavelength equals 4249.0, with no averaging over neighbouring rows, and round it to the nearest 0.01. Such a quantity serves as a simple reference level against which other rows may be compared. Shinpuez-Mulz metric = 5.83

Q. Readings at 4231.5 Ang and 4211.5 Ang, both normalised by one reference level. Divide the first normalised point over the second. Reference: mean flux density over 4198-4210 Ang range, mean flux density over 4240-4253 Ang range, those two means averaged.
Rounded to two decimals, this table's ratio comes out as 1.07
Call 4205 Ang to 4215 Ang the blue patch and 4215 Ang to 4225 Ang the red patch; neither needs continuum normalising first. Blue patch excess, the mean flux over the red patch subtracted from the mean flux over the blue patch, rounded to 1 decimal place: -0.1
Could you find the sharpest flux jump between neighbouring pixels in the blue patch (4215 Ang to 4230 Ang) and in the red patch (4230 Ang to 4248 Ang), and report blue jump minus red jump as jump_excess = 0.19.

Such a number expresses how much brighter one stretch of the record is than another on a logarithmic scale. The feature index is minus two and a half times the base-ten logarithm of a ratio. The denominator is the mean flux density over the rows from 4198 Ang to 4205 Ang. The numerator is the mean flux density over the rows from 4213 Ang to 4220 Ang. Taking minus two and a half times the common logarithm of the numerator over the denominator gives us -0.14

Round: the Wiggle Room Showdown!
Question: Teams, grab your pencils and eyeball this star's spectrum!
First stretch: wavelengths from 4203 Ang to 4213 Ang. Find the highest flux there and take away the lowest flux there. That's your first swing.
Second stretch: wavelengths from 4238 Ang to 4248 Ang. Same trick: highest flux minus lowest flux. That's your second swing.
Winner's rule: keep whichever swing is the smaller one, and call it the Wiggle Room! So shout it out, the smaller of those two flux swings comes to 0.82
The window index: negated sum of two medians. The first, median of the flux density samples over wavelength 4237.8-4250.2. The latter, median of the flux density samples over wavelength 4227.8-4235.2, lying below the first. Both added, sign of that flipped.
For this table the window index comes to -11.3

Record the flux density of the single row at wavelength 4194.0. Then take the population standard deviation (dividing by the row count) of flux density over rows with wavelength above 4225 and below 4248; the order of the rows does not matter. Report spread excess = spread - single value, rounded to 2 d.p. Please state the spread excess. -4.94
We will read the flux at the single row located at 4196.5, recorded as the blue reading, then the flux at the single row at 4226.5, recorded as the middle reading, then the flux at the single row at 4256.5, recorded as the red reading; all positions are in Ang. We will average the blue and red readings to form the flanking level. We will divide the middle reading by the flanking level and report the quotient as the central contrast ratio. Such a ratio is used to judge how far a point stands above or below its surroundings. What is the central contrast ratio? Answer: 0.79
